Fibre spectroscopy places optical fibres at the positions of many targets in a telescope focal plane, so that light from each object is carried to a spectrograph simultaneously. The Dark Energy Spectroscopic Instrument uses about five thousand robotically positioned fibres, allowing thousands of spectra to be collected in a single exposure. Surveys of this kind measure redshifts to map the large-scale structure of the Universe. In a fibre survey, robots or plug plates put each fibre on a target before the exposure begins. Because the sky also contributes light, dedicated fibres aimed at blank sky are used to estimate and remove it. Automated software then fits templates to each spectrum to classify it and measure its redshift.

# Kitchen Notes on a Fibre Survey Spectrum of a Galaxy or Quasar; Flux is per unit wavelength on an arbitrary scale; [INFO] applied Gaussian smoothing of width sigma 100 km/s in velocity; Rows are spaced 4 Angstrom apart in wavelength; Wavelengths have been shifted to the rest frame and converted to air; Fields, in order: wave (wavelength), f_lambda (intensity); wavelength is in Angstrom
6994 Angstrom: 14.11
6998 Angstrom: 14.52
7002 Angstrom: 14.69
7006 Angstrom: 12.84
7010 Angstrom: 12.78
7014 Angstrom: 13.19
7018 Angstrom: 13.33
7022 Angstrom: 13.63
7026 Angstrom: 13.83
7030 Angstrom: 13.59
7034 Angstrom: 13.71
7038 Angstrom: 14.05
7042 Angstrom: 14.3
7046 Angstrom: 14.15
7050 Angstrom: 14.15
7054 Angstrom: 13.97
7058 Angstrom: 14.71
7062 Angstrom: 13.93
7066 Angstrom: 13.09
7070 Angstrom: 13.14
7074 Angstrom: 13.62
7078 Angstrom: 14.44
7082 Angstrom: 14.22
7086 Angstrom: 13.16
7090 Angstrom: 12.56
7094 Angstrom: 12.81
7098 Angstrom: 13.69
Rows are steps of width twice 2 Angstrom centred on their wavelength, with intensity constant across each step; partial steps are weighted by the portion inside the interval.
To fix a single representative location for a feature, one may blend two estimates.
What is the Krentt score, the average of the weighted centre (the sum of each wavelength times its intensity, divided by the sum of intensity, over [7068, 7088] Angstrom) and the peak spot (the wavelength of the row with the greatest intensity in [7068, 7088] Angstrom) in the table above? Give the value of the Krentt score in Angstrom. 7078.0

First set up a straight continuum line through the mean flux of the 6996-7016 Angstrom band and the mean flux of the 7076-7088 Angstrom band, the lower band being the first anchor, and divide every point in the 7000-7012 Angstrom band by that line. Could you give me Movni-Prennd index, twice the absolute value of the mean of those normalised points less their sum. 3.95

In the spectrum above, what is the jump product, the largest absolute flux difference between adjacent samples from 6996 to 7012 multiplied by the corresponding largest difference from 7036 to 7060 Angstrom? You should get 1.4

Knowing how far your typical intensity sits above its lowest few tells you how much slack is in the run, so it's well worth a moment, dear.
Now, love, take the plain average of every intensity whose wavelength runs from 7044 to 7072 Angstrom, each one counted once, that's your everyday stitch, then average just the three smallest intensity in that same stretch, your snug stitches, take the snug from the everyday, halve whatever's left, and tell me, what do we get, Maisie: 0.25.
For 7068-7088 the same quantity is 0.20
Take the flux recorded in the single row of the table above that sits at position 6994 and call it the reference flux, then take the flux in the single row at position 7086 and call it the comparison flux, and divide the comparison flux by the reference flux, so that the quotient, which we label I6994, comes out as 0.93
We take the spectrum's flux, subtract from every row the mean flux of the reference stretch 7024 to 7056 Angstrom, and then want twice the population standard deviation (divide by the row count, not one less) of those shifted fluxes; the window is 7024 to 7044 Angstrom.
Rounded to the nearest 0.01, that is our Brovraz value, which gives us 0.51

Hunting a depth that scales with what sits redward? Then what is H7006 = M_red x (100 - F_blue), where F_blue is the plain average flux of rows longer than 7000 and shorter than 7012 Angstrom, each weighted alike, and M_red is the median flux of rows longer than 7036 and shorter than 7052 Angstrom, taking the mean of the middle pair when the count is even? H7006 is 1225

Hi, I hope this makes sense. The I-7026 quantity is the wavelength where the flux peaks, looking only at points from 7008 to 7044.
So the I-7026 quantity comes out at 7042 Angstrom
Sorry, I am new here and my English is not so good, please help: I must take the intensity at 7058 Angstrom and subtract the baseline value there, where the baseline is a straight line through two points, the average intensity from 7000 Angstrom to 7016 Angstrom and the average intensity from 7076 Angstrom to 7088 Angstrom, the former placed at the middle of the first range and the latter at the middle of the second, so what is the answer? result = 1.0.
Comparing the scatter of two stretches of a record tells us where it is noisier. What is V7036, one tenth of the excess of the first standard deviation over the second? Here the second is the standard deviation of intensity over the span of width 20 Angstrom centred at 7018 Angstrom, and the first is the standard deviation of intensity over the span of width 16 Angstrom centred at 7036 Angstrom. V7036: -0.0083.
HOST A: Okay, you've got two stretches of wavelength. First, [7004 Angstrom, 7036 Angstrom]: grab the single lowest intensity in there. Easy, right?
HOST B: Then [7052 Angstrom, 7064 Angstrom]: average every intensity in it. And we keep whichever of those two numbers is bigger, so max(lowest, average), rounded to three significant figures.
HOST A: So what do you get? 14.2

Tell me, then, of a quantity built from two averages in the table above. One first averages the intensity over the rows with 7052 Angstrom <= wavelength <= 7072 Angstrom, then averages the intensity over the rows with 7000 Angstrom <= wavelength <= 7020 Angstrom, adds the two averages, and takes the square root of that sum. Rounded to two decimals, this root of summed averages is 5.21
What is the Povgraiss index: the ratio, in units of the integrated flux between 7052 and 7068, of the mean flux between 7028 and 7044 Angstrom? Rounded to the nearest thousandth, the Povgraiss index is 0.062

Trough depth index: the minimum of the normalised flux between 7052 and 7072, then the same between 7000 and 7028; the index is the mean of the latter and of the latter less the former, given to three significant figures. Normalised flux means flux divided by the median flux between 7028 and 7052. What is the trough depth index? 0.442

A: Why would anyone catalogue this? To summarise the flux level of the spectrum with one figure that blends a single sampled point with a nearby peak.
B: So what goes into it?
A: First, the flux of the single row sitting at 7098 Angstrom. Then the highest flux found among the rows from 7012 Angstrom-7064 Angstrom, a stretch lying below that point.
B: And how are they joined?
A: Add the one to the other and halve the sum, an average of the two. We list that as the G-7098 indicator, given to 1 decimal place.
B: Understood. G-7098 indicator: 14.2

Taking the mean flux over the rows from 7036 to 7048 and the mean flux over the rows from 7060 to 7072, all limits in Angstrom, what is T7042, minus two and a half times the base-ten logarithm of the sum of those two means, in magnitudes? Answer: -3.60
